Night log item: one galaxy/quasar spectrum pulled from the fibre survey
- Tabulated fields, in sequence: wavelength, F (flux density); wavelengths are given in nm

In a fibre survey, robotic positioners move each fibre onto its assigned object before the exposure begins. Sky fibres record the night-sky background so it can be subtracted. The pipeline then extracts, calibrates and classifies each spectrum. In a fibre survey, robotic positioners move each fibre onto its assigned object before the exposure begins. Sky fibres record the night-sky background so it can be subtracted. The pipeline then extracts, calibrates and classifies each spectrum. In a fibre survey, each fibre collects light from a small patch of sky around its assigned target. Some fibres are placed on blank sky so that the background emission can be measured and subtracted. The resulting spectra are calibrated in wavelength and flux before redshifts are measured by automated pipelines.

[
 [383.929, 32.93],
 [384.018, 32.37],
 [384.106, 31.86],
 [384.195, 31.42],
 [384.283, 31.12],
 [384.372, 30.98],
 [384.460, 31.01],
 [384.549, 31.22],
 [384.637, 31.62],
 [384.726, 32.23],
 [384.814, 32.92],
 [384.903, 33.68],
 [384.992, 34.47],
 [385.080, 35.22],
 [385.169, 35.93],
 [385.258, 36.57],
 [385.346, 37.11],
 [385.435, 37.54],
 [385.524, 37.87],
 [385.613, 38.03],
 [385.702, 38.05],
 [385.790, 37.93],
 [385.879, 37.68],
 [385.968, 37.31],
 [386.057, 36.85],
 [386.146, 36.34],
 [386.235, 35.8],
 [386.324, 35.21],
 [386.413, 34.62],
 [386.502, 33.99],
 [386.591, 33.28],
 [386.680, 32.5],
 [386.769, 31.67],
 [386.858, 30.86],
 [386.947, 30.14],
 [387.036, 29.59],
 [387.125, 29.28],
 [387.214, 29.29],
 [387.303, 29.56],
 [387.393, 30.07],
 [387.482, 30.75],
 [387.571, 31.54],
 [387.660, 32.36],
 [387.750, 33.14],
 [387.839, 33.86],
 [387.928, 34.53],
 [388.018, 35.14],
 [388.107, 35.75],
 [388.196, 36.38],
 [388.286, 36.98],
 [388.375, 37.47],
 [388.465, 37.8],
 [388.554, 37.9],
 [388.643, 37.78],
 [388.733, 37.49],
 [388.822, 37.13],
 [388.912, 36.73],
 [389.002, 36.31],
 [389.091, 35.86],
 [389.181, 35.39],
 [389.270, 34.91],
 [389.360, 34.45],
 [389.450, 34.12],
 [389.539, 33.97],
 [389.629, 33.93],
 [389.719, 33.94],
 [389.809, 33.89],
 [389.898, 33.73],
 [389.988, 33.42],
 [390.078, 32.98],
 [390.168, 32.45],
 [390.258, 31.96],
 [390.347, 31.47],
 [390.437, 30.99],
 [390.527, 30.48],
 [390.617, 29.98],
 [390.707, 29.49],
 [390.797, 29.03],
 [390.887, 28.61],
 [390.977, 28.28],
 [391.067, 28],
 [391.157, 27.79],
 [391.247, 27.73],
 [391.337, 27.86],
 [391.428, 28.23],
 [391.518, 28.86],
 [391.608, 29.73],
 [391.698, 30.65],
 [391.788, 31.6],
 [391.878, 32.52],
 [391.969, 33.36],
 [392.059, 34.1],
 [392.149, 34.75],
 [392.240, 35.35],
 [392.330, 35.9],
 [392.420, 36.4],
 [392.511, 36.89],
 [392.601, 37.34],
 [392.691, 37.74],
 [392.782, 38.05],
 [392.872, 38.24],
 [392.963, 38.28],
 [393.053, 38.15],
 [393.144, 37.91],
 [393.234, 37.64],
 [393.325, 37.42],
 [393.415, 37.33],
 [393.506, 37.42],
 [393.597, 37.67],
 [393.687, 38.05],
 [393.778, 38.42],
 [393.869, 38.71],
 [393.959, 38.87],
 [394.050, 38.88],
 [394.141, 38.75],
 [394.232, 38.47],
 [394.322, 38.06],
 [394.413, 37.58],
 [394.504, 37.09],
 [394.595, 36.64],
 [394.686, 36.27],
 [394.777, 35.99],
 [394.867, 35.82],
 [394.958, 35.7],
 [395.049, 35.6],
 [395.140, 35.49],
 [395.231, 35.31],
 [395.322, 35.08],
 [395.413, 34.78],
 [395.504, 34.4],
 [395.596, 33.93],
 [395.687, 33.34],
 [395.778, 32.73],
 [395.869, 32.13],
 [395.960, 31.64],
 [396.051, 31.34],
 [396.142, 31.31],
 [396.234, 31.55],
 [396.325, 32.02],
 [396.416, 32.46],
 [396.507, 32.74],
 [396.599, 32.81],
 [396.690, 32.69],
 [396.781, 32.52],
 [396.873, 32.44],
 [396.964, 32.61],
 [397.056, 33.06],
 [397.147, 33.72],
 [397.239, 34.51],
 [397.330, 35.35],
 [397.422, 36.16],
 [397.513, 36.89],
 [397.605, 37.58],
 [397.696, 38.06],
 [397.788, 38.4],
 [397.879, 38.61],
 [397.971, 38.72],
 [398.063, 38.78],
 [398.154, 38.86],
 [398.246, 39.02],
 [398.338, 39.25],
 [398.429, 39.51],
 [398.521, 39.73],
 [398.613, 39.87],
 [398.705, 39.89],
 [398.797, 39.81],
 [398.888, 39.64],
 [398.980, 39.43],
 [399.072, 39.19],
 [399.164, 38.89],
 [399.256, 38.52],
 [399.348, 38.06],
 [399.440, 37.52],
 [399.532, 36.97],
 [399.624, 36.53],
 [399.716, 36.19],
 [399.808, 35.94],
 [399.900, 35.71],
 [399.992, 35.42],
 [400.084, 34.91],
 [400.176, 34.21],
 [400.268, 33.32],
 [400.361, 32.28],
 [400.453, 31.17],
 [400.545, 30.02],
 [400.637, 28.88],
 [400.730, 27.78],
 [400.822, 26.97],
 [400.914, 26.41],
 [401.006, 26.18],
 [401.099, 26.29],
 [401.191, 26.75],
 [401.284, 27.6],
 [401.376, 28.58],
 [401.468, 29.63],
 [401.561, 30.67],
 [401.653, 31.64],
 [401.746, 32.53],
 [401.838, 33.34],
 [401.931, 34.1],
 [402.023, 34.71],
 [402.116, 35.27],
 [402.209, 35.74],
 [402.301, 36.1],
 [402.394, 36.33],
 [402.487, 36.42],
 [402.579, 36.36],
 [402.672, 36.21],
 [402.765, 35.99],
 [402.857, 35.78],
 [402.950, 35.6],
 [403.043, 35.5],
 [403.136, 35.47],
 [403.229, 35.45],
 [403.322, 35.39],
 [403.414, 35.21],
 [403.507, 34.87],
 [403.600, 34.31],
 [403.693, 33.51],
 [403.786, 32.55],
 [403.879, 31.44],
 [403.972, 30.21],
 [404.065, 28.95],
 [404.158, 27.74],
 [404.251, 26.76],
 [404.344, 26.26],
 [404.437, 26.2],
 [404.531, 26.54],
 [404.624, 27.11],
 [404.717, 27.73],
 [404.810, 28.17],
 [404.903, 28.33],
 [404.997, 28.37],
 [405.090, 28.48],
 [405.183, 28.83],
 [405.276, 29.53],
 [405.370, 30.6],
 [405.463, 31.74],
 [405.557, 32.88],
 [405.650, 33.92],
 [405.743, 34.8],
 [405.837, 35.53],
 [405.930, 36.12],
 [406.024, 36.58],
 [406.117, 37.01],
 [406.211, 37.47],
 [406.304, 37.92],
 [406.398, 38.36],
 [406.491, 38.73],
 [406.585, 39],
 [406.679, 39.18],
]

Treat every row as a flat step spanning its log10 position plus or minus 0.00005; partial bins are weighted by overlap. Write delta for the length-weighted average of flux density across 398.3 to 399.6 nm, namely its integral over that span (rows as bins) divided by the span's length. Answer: 39.0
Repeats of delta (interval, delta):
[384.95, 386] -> 37.0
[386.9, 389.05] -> 34.1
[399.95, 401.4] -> 29.8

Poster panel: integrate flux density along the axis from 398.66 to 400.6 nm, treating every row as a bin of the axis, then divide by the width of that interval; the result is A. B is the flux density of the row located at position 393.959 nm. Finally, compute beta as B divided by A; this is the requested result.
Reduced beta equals 1.07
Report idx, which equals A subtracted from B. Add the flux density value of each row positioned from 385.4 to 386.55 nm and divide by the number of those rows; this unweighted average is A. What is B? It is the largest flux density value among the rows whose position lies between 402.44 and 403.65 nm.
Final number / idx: 0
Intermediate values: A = 36.7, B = 36.42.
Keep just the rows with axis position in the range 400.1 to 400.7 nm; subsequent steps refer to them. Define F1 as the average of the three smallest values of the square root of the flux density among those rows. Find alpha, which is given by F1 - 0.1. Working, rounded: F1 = 5.5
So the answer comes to 5.4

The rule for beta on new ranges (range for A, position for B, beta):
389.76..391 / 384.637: 1.01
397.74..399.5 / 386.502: 0.87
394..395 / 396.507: 0.88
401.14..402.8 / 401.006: 0.79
